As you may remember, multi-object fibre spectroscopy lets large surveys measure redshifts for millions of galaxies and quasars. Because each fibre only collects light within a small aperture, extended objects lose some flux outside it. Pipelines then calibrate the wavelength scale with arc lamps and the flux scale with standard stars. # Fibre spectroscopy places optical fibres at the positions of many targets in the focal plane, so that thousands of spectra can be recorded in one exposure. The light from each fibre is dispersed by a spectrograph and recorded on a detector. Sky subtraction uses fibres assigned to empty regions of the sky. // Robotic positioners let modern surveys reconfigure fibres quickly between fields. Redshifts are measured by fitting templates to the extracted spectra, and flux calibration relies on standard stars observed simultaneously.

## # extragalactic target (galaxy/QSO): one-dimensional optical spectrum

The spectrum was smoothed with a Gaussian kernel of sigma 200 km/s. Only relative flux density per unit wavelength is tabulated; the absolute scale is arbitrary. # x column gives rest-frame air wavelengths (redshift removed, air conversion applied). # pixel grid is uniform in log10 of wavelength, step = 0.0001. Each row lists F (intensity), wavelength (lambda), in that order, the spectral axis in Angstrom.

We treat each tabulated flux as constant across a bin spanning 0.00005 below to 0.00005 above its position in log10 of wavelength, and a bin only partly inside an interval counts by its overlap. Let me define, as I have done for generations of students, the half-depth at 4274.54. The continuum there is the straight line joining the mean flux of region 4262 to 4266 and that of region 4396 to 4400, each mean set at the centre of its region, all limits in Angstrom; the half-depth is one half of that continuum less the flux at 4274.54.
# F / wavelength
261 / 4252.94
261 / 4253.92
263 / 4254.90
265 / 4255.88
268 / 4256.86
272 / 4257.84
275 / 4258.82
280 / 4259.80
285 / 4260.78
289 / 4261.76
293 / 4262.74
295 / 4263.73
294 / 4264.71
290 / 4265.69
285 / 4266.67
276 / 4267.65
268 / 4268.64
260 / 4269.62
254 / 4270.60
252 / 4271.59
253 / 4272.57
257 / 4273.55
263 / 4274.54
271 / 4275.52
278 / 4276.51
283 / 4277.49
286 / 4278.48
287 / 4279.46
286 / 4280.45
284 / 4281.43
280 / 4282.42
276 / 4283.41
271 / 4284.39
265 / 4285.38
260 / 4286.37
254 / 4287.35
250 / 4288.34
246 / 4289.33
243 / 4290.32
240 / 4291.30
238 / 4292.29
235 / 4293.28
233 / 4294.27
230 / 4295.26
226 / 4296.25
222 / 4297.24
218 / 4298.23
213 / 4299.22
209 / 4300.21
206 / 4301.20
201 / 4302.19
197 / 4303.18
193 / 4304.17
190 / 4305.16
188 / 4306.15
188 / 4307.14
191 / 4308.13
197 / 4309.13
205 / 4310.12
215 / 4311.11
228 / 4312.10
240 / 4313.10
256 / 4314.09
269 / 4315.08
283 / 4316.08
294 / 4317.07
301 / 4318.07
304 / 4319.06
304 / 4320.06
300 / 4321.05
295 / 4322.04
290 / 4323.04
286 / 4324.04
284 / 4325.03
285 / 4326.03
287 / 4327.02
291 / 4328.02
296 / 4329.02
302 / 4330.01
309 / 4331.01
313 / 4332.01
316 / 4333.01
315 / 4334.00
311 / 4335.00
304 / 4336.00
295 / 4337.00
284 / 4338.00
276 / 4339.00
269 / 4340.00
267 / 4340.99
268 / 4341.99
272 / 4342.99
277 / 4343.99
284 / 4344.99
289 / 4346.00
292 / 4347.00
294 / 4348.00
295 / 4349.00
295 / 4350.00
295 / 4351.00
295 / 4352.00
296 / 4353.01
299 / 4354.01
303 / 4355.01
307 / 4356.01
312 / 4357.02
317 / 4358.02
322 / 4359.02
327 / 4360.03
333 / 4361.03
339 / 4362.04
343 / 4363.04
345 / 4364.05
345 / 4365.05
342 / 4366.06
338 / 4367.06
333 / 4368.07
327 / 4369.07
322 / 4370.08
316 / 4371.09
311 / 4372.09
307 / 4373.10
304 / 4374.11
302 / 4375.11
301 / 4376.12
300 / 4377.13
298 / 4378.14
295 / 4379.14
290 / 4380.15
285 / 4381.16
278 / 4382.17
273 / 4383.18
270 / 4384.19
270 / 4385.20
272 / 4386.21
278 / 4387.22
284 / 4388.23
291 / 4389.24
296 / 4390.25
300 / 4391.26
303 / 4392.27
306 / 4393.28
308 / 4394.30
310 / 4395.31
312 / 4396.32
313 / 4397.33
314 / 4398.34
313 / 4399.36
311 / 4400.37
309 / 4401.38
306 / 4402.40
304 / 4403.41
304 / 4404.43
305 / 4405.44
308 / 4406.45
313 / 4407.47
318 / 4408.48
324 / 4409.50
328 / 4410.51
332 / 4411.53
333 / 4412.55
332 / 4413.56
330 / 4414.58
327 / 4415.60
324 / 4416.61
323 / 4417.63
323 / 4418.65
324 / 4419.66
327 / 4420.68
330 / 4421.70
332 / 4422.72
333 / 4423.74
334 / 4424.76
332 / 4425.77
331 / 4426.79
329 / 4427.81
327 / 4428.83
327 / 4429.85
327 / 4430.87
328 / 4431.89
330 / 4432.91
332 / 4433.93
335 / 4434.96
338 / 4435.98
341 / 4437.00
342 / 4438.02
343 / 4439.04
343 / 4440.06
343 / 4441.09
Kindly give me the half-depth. 16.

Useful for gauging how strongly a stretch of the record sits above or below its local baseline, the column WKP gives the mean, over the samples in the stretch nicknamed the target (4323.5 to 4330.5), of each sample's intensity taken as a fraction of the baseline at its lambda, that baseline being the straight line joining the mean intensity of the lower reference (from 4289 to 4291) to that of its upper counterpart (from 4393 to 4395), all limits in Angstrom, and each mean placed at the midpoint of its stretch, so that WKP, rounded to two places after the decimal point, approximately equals 1.09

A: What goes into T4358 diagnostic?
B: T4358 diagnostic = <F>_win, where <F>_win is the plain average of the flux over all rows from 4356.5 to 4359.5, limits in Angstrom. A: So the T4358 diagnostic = 317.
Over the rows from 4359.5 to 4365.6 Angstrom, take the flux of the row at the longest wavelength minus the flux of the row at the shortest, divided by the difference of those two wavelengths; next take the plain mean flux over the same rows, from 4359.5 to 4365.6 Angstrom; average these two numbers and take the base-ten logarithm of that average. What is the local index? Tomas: 2.23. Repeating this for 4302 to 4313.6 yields 2.01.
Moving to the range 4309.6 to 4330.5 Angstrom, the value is 2.15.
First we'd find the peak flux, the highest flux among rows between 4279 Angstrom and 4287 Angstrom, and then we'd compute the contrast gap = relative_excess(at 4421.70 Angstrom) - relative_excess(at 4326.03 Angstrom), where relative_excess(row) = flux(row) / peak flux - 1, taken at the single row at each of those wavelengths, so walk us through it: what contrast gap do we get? 0.16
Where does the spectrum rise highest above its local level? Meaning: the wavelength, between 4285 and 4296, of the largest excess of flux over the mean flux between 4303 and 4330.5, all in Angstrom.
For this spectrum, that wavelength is 4285.38 Angstrom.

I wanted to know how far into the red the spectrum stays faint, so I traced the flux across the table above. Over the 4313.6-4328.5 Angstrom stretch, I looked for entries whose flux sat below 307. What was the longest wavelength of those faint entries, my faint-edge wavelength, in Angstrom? 4328.02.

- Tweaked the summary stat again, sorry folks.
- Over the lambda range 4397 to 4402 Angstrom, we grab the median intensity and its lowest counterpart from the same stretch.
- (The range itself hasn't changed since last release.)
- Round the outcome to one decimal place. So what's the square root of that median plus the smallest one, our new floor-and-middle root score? 24.9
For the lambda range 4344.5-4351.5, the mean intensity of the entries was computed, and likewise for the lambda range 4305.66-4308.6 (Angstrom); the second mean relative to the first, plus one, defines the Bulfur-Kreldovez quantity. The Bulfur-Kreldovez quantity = 1.65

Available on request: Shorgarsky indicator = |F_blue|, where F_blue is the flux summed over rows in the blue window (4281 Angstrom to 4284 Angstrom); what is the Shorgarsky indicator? 840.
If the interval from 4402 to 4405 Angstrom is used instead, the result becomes 914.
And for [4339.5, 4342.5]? 804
